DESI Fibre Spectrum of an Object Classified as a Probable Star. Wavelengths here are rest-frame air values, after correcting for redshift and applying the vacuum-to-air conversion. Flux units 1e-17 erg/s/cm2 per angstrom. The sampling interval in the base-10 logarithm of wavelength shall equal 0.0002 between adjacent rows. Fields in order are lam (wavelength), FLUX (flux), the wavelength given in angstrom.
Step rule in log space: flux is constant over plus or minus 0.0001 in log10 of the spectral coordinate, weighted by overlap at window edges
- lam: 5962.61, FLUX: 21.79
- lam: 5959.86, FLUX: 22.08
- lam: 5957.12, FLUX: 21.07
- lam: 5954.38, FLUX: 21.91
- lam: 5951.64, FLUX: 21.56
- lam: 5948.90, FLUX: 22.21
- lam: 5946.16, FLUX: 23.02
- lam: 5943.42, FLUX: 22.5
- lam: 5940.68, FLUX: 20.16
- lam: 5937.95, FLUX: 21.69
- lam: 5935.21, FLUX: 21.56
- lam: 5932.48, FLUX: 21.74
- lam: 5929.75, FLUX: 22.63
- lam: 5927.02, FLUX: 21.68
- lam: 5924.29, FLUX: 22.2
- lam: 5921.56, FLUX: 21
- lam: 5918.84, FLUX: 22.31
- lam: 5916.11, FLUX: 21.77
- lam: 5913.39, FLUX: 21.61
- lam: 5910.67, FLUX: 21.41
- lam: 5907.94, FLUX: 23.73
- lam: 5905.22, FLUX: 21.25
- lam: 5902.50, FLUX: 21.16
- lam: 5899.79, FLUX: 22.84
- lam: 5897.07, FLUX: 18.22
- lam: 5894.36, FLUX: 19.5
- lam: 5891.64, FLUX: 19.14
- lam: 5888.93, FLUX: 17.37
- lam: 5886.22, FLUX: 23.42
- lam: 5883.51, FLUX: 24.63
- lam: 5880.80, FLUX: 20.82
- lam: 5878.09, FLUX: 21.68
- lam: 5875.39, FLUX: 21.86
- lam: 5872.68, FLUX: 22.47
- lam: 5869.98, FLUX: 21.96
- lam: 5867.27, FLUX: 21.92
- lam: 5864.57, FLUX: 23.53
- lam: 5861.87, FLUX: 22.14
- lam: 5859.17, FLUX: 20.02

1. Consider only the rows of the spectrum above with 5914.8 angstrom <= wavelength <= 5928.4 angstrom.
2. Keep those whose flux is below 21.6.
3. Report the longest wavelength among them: 5921.56 angstrom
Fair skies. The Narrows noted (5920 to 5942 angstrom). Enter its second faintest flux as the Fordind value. 21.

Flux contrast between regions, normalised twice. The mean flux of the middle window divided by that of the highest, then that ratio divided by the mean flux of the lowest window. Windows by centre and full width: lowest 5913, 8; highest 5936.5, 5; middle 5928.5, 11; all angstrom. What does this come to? 0.0472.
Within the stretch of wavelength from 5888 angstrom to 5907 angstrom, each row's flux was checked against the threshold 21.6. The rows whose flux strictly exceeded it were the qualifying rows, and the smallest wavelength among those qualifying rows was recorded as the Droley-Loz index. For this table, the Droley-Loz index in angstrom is 5899.79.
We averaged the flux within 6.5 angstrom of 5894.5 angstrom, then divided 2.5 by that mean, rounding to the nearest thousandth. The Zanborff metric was 0.129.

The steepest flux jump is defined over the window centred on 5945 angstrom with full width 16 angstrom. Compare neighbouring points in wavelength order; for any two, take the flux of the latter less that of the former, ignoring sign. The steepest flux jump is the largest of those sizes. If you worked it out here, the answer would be 2.3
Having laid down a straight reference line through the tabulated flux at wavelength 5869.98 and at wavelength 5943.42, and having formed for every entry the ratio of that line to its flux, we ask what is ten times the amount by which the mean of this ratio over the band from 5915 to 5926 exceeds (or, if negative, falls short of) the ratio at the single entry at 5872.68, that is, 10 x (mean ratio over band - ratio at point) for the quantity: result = 0.46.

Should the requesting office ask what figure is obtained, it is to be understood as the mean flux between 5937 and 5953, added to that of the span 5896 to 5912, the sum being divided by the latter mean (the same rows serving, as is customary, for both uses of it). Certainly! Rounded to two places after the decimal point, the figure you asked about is 2.02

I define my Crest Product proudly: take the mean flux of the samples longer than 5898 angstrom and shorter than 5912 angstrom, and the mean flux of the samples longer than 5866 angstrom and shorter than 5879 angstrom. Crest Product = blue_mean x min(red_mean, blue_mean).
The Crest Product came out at 483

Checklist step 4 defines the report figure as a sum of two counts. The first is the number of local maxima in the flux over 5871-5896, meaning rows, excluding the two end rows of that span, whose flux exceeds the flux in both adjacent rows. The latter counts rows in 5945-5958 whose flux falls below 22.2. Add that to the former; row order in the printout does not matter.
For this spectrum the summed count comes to 4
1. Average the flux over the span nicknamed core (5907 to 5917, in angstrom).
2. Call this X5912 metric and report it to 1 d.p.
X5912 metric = 22.1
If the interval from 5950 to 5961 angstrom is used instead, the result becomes 21.7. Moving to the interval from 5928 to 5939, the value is 21.9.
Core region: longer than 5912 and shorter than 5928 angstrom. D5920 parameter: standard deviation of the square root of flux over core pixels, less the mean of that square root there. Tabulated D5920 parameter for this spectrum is -4.62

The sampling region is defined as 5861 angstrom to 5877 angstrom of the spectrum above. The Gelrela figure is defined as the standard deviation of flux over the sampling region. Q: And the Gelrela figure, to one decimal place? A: 0.6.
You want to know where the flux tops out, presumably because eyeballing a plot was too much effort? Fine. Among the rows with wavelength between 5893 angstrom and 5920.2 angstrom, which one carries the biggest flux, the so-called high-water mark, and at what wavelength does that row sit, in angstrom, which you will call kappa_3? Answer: 5907.94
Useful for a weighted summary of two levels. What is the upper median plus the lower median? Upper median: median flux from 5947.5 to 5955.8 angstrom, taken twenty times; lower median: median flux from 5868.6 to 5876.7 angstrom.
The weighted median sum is 460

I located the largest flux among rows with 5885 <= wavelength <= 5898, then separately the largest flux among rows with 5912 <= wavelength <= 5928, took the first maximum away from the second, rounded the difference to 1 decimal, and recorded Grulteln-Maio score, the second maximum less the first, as -1.1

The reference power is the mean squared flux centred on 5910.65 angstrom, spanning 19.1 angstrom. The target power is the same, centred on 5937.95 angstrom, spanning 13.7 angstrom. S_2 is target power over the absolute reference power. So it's 0.97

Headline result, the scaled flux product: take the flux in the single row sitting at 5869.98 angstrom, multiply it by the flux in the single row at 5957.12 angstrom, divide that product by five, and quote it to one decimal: 92.5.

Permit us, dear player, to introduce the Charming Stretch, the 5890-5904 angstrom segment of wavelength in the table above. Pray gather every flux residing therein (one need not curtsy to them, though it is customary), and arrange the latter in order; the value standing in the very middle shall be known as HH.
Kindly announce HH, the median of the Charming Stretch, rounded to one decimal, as 19.5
